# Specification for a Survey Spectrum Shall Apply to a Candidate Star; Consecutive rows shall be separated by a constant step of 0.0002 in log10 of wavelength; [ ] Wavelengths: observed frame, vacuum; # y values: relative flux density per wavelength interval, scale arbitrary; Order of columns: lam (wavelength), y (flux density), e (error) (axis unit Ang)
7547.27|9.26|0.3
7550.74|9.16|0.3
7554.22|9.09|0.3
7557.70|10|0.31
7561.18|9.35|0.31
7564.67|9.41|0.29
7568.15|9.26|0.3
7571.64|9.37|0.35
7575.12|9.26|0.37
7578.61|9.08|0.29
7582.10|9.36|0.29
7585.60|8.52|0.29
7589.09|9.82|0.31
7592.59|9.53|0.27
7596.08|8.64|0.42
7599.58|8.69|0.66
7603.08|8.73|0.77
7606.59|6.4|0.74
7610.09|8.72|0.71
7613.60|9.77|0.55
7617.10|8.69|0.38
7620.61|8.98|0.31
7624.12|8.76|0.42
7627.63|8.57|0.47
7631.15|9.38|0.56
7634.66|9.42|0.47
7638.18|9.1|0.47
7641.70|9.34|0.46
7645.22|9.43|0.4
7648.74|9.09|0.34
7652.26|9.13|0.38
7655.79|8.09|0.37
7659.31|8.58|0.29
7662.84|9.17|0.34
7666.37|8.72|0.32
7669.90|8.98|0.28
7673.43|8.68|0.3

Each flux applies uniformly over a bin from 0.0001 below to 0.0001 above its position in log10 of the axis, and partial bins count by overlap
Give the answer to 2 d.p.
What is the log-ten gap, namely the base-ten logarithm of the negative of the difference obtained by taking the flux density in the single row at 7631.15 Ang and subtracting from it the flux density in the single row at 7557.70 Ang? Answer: -0.21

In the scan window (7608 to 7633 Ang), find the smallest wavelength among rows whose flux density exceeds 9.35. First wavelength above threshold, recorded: 7613.60 Ang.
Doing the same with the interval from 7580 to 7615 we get 7582.10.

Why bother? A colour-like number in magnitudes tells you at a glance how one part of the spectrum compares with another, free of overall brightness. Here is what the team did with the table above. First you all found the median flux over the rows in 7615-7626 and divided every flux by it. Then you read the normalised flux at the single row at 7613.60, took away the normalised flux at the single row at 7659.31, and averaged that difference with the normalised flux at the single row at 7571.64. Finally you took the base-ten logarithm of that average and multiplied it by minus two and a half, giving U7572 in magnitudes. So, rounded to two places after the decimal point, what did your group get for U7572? 0.55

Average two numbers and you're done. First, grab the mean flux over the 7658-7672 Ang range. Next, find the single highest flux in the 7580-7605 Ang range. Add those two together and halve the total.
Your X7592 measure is 9.34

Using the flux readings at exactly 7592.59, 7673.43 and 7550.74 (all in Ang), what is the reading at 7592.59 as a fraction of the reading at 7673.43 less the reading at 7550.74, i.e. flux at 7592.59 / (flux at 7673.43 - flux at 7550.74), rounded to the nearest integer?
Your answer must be -20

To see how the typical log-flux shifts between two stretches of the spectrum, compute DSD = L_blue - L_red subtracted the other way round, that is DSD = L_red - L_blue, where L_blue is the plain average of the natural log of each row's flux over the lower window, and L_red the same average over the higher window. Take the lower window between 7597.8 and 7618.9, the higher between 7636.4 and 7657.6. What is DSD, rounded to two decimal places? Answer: 0.07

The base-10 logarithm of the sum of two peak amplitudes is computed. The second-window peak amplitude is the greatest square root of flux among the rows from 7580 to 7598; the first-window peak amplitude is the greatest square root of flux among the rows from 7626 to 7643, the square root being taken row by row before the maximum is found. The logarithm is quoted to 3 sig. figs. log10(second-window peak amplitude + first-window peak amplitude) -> 0.793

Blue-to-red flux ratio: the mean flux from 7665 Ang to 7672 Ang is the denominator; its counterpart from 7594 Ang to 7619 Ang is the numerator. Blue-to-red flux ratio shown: 0.96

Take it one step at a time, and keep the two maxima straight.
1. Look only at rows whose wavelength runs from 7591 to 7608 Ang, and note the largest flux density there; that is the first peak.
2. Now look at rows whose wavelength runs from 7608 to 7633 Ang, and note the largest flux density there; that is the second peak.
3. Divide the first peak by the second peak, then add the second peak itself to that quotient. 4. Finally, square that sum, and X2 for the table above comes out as 115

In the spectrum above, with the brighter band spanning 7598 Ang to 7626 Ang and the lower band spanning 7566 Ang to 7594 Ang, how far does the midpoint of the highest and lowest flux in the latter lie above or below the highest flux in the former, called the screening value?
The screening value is -0.60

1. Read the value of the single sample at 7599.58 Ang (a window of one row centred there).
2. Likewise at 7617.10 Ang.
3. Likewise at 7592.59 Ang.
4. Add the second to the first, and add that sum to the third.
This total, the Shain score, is 26.9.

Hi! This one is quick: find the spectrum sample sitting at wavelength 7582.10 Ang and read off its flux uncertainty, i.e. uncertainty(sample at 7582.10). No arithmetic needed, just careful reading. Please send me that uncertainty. 0.290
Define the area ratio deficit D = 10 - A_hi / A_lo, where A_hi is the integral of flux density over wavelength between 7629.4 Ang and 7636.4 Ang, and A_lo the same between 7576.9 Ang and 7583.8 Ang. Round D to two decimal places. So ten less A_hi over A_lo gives 8.97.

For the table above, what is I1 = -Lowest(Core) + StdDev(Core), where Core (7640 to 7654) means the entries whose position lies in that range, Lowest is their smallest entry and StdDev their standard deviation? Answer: -8.9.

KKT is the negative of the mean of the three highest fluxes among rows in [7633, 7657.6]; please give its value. -9.40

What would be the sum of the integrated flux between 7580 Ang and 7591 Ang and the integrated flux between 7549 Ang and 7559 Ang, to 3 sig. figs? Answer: 195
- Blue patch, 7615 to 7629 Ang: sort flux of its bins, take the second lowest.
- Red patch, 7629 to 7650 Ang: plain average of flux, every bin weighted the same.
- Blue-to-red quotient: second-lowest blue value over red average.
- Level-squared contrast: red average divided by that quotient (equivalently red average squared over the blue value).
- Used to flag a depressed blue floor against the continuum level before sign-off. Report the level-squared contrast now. 9.9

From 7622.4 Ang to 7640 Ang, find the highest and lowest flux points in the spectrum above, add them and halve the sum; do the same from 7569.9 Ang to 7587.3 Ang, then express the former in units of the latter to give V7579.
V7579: 1.01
